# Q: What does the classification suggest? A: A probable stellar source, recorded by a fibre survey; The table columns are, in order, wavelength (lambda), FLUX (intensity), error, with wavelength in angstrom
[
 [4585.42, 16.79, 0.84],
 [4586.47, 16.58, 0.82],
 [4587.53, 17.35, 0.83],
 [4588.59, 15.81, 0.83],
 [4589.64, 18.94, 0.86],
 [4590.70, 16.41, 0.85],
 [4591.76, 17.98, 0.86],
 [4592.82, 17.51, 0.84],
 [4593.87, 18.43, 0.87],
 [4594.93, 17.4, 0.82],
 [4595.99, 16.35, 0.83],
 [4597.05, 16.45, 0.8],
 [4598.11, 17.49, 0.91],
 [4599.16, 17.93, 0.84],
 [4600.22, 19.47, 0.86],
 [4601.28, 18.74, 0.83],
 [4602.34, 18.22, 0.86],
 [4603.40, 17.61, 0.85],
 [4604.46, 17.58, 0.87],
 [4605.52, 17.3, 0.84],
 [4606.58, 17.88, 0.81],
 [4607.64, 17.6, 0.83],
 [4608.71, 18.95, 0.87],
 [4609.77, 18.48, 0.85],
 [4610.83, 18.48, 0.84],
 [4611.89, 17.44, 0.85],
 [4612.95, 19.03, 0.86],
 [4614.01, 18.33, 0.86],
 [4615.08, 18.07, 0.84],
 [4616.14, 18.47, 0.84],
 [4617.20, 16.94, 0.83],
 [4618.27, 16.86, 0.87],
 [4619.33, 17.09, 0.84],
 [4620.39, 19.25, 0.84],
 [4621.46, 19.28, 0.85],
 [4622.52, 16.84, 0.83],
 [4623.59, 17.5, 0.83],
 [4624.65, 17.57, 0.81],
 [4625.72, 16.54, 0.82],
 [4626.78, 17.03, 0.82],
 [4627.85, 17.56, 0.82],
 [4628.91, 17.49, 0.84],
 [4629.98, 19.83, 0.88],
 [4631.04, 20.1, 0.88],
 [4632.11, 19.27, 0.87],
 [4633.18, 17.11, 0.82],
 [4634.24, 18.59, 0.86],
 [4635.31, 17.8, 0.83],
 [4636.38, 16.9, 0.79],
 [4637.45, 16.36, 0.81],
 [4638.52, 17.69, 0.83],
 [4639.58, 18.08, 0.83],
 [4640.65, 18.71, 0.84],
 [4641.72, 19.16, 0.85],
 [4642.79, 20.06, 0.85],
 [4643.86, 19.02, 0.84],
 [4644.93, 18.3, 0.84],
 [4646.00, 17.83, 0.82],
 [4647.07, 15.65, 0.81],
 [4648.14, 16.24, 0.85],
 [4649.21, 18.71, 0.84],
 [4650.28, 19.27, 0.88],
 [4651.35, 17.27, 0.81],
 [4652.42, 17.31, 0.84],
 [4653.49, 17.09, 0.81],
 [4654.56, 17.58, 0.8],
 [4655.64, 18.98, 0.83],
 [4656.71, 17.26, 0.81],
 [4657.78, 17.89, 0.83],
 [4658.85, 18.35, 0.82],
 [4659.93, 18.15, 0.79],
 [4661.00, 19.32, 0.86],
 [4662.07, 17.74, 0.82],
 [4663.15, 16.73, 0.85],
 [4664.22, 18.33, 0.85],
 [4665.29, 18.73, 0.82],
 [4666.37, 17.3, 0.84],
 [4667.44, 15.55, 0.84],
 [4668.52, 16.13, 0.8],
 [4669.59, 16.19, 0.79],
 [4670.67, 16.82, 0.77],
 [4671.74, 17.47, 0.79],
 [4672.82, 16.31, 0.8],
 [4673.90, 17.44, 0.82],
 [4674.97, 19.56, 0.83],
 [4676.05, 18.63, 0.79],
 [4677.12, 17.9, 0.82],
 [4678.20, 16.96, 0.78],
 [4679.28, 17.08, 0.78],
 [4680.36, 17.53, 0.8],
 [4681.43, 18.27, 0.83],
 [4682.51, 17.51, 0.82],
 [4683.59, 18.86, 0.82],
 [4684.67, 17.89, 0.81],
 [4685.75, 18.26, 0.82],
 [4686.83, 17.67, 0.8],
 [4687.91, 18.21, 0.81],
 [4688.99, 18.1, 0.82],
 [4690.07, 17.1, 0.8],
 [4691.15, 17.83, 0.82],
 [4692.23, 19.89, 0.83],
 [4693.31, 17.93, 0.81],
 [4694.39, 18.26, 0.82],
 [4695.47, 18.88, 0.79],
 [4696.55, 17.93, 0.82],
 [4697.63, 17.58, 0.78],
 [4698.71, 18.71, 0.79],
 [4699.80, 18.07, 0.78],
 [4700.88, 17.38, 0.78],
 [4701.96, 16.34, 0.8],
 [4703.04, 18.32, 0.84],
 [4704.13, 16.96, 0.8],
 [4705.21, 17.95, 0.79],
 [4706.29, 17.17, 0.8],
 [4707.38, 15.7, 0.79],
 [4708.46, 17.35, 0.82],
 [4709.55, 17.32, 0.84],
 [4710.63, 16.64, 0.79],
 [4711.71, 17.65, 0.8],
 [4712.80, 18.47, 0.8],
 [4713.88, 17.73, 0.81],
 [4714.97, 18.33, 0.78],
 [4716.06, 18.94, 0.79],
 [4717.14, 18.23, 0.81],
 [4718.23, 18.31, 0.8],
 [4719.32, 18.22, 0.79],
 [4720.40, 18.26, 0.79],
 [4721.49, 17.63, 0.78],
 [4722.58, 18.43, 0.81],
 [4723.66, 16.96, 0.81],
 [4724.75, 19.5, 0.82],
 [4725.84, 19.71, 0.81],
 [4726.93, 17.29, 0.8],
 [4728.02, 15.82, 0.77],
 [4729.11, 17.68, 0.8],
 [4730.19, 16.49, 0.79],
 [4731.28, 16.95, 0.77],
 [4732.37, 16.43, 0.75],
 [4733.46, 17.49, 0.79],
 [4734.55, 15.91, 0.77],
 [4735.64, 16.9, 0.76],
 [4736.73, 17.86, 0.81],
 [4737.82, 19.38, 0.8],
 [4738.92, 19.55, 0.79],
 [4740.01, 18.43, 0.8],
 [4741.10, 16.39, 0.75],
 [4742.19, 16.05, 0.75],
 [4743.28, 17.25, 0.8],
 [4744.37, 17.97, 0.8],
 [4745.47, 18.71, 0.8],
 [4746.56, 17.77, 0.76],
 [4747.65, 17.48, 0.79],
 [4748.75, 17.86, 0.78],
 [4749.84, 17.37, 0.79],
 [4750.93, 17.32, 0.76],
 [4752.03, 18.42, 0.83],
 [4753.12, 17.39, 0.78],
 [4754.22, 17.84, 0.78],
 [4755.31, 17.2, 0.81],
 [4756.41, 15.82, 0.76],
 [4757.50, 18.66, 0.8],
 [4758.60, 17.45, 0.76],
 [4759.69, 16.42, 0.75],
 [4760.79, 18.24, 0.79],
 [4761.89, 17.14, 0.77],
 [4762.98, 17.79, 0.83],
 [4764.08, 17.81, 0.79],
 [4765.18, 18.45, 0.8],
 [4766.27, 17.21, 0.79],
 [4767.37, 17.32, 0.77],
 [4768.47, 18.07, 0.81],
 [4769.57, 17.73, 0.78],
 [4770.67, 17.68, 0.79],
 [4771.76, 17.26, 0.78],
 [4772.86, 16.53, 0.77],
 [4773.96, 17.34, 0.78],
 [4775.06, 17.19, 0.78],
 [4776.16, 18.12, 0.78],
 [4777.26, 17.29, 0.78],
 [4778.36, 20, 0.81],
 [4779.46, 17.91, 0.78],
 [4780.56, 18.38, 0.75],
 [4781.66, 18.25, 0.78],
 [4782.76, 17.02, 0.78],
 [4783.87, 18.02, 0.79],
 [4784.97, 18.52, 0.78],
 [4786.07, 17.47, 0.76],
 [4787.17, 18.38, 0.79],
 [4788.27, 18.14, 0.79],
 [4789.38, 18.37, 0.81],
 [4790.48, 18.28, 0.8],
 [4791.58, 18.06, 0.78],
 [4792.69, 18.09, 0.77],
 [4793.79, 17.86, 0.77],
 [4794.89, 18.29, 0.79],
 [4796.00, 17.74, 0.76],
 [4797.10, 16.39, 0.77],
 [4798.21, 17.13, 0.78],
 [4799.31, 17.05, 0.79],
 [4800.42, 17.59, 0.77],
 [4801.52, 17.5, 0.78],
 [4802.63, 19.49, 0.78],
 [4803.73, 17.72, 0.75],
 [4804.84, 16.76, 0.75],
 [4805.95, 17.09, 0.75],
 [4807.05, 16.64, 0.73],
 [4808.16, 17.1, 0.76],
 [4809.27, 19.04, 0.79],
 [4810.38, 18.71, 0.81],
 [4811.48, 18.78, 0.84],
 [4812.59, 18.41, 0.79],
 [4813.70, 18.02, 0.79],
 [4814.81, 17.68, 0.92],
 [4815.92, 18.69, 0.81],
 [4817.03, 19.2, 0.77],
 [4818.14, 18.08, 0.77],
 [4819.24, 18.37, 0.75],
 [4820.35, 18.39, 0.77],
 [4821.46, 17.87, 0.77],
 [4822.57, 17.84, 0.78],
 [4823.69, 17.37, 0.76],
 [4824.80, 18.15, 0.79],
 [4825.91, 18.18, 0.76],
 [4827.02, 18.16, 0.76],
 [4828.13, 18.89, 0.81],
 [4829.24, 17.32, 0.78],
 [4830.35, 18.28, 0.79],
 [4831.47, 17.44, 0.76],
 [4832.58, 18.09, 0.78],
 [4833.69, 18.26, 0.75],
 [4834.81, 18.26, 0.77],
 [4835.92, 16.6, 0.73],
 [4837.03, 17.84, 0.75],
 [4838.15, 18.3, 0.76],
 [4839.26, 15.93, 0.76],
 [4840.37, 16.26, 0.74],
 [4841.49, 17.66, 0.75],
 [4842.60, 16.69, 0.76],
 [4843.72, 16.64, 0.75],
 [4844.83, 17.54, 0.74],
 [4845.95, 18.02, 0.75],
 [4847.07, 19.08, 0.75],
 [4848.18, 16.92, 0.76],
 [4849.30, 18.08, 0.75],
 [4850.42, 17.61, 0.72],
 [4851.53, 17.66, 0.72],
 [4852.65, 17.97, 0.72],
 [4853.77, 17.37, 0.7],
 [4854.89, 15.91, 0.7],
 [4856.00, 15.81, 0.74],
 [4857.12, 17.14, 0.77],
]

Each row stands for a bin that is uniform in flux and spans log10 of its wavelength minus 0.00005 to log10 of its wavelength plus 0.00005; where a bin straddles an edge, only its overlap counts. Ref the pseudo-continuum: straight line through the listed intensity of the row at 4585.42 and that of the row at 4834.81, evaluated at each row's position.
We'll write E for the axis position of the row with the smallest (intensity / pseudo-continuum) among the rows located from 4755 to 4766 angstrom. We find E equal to 4756.41 angstrom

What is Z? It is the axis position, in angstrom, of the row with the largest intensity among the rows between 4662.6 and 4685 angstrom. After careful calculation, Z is 4674.97 angstrom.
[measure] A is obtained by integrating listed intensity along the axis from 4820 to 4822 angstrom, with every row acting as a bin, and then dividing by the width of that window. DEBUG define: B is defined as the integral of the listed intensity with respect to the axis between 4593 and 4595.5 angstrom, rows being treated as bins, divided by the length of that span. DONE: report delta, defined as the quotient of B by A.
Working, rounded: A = 18.1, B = 17.9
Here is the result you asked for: 0.99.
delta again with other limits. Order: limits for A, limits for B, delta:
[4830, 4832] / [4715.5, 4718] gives 1.04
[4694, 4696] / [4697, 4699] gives 0.97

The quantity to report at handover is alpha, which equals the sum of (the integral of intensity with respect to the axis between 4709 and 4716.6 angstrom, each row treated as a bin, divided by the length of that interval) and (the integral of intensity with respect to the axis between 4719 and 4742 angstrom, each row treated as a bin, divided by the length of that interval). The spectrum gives 35.5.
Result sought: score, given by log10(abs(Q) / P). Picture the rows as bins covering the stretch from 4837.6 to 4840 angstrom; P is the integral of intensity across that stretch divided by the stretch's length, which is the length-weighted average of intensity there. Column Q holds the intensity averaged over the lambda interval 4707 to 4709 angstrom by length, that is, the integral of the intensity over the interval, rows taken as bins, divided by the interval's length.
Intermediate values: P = 17.1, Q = 16.6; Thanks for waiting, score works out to -0.012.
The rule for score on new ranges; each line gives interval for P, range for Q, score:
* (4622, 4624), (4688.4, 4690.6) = 0.013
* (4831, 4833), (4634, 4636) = 0.005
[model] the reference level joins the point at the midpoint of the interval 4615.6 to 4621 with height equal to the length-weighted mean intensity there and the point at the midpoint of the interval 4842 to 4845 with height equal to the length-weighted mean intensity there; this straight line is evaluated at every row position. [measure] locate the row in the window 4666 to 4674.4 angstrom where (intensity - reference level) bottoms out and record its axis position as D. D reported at 4667.44 angstrom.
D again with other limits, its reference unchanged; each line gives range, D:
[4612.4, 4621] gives 4618.27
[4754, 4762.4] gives 4756.41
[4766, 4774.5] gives 4772.86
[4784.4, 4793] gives 4786.07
